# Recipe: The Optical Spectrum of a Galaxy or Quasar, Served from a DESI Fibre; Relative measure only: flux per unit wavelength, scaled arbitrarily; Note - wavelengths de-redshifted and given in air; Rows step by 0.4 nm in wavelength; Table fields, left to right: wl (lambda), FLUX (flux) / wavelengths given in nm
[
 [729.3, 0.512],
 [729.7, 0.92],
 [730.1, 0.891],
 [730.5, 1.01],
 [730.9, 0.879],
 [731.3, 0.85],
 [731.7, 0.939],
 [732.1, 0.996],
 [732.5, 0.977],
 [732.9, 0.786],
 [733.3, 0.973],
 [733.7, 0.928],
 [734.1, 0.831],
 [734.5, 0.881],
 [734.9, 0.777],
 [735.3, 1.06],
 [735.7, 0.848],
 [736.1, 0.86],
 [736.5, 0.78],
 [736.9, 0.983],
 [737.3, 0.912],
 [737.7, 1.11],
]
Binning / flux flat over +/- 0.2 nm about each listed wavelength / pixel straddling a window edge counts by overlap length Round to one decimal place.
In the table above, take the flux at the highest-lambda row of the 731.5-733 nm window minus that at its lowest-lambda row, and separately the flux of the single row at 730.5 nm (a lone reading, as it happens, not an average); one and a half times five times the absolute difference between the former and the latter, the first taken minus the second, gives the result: 8.7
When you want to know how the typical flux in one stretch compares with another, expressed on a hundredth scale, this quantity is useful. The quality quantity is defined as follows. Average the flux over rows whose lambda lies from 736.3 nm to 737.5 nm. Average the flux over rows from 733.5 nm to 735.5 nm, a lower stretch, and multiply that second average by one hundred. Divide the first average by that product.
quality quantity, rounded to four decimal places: 0.0100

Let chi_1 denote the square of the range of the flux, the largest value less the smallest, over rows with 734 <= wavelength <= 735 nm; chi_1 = 0.011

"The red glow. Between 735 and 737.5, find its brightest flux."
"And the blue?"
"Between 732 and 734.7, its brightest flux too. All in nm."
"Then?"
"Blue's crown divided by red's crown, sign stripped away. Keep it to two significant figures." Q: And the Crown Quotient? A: 0.94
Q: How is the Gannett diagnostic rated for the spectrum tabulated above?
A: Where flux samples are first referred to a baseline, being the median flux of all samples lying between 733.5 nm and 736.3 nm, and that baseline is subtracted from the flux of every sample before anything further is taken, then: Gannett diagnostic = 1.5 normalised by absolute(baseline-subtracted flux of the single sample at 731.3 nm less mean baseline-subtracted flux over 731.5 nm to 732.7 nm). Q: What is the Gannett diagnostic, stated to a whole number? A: 12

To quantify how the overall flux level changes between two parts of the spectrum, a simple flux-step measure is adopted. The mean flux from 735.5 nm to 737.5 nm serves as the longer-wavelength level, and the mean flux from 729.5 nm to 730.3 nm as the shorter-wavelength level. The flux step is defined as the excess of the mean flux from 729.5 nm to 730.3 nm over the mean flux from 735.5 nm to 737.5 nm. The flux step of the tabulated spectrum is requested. 0.029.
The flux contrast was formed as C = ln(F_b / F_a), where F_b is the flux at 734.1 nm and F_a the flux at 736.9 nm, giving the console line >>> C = -0.17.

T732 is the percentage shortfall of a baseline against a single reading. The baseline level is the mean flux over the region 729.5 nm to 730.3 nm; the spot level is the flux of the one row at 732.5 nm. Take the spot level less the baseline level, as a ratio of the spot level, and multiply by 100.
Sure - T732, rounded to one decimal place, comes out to 7.3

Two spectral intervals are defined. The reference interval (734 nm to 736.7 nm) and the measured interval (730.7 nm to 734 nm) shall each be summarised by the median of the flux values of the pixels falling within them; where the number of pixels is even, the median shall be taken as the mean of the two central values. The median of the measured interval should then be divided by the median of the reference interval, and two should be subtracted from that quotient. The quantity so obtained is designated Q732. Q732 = -0.90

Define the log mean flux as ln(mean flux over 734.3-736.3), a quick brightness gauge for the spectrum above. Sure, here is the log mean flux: -0.122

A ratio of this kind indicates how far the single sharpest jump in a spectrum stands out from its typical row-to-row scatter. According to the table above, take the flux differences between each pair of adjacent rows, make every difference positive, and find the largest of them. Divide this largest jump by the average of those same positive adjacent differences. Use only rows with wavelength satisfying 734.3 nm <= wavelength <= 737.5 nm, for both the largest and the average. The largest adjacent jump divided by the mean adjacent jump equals 2.1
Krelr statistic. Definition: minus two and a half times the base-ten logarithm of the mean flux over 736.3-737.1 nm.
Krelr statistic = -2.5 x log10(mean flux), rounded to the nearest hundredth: 0.14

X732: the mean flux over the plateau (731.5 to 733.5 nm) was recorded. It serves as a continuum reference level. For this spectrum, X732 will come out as 0.93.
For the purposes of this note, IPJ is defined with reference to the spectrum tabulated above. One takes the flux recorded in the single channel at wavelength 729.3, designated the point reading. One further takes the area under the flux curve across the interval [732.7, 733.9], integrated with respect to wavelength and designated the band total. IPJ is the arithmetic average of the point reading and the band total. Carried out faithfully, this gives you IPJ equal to 0.79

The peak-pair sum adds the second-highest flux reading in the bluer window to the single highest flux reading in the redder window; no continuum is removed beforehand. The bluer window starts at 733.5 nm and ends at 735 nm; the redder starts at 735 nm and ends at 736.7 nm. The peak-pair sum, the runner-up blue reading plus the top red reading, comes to 1.941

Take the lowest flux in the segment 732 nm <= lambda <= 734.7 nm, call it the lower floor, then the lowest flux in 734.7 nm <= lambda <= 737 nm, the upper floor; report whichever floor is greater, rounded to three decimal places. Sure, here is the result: 0.786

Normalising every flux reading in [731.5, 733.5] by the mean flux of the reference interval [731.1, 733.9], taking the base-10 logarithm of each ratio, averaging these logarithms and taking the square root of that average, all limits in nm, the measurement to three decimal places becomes 0.067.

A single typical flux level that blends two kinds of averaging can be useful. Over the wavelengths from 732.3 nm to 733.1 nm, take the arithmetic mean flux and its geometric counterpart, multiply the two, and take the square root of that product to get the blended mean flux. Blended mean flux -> 0.88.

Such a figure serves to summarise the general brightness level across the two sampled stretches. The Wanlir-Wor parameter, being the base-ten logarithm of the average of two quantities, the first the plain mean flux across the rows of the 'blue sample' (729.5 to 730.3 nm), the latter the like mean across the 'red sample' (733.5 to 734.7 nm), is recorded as -0.049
